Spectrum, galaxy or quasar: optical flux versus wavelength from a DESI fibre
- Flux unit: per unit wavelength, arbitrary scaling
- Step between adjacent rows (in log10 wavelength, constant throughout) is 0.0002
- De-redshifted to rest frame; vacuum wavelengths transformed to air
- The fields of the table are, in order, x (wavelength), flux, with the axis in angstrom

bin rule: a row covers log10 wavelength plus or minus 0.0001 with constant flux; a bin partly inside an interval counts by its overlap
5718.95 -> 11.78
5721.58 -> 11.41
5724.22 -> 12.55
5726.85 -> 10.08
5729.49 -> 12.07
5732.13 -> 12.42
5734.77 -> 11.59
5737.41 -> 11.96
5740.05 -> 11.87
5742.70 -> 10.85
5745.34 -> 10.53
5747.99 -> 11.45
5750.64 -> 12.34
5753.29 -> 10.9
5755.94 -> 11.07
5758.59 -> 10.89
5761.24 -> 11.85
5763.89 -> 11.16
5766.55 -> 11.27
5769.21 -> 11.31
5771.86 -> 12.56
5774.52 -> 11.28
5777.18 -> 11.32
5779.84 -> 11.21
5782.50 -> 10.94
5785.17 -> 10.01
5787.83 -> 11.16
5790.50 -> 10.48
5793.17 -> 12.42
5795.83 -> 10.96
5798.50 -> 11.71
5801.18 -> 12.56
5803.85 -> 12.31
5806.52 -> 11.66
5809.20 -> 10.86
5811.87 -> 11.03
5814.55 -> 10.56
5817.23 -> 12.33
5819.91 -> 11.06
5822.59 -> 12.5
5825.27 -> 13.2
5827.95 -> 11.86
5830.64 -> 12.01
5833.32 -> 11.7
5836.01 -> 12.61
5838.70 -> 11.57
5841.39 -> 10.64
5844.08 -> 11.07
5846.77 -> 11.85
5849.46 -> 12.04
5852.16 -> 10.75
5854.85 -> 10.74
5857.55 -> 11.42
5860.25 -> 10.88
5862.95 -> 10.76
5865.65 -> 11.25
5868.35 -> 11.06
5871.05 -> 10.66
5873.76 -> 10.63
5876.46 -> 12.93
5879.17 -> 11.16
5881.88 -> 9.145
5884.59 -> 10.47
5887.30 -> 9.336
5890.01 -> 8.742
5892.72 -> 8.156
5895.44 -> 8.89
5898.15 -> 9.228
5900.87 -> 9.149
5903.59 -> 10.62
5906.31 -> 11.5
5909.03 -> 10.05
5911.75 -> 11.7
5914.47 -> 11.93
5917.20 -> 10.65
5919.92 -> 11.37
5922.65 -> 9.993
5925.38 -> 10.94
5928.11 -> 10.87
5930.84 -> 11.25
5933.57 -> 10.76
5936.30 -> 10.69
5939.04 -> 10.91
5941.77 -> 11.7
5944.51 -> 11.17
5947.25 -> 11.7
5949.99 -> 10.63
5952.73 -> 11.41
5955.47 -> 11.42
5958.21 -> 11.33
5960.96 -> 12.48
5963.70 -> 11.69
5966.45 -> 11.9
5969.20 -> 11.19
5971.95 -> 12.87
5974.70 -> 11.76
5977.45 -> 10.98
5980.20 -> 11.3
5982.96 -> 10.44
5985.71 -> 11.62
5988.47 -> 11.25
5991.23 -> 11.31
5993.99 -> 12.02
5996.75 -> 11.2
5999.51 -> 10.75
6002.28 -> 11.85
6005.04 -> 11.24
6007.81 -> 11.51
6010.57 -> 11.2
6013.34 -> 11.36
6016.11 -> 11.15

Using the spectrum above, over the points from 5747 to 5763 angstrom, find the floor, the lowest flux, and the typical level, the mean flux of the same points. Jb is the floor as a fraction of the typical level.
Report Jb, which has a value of 0.954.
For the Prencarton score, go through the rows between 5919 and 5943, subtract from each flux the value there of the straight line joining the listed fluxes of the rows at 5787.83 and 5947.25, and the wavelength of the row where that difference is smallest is 5922.65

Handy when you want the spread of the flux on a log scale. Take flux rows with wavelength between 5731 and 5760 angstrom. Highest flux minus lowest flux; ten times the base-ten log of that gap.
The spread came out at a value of 2.8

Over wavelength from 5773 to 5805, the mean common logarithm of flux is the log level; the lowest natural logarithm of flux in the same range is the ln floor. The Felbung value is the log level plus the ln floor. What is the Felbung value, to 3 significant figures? 3.36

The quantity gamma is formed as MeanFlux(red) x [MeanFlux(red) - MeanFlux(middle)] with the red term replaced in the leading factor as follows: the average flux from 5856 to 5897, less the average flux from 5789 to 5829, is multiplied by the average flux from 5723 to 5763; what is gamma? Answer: -15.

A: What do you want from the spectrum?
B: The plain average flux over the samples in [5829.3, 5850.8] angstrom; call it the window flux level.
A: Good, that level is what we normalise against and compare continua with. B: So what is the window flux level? 11.7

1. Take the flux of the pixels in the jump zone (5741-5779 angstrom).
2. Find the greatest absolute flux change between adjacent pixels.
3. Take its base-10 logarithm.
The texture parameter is 0.16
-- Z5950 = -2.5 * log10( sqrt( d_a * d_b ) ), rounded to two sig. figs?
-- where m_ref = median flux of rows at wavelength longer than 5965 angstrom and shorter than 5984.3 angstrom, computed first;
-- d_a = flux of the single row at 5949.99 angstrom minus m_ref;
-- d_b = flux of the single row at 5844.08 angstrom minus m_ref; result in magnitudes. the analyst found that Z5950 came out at 1.0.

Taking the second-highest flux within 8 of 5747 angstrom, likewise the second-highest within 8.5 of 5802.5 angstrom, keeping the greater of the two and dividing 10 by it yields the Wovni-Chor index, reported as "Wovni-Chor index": 0.81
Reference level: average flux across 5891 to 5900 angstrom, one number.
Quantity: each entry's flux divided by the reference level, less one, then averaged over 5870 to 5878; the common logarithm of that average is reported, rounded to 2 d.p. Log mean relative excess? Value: -0.52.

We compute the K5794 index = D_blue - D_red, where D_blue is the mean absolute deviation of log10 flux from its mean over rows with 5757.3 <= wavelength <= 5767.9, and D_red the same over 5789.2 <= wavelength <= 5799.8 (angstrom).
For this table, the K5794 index -0.015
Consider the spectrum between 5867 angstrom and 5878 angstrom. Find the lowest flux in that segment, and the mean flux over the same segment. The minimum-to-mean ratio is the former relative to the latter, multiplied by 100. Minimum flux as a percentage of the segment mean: 93.9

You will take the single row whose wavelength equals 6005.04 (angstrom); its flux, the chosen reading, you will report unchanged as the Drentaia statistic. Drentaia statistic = 11.24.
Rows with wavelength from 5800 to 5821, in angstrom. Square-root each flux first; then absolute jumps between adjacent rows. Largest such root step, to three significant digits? 0.262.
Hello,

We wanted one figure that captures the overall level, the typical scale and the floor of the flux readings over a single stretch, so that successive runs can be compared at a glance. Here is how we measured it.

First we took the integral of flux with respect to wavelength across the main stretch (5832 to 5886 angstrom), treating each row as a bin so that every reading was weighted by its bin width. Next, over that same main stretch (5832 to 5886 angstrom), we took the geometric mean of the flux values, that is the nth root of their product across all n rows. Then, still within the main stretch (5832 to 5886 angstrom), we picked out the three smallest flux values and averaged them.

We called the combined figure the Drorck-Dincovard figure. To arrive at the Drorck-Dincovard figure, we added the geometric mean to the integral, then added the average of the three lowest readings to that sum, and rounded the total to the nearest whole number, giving 624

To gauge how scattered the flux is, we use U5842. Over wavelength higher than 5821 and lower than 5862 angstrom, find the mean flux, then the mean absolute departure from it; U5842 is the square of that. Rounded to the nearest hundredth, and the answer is 0.36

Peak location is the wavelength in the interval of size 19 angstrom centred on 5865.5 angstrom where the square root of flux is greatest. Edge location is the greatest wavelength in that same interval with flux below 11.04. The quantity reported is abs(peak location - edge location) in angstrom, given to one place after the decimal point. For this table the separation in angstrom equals 16.2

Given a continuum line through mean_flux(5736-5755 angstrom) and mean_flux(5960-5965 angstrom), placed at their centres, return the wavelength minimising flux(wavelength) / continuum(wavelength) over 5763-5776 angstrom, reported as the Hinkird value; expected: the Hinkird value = 5763.89 angstrom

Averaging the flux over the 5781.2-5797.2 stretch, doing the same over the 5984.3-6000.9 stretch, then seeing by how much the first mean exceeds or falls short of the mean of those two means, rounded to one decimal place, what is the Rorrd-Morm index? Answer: -0.2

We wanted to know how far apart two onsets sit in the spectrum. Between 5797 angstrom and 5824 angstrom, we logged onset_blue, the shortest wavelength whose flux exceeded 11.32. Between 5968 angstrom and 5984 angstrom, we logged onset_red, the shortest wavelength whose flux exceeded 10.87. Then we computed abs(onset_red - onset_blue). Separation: 170.7 angstrom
